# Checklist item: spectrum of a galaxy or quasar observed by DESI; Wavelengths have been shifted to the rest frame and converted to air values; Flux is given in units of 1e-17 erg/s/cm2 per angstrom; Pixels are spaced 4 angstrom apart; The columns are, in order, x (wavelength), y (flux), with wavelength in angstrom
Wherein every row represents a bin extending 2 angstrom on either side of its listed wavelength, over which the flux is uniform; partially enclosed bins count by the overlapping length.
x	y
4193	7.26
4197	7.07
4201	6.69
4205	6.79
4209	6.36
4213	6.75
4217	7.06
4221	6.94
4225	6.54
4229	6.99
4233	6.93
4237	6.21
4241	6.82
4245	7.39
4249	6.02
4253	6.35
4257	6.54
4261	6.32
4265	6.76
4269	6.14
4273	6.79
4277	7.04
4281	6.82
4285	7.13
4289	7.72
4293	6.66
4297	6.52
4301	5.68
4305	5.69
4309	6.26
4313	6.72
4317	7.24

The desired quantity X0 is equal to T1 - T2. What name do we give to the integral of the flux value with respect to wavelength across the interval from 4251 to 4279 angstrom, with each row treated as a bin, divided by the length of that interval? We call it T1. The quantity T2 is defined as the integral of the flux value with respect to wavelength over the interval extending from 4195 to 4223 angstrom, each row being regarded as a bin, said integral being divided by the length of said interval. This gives -0.2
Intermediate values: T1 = 6.56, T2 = 6.81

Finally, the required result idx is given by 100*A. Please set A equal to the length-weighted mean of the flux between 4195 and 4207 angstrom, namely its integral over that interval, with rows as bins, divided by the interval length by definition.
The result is 685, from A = 6.85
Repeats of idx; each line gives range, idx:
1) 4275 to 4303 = 680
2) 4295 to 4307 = 596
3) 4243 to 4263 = 652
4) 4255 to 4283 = 663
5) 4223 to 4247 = 681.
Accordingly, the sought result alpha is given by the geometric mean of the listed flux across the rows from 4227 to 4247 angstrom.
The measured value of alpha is 6.86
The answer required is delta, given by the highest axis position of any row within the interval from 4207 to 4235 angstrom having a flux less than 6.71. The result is 4225 angstrom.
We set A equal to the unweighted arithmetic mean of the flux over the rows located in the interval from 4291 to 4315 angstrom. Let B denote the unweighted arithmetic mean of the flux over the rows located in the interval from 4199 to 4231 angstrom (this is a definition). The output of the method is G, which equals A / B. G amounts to 0.92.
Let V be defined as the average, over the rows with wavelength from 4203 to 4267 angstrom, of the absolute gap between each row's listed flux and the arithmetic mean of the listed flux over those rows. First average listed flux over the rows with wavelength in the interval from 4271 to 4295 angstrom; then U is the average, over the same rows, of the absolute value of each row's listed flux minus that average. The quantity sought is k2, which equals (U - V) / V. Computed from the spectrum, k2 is -0.09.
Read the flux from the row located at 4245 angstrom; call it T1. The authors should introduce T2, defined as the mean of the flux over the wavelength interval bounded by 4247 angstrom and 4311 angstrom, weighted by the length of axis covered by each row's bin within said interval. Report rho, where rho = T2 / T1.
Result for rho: 0.88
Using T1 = 7.39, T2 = 6.53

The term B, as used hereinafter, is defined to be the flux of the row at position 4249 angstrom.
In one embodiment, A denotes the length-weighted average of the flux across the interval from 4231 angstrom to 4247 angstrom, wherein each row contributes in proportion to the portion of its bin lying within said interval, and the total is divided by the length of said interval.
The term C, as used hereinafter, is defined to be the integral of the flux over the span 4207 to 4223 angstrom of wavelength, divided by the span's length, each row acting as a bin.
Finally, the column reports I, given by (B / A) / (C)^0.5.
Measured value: 0.338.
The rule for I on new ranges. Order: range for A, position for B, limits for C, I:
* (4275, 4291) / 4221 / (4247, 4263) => 0.385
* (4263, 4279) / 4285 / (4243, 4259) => 0.416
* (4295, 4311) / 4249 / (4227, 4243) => 0.384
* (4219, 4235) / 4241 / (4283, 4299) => 0.376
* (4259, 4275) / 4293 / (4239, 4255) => 0.397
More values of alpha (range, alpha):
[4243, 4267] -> 6.55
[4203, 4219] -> 6.74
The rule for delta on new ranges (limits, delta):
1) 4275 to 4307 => 4305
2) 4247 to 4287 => 4269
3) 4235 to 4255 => 4253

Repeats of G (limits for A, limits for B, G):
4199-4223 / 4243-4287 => 1.02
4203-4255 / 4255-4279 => 1.02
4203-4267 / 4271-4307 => 1.00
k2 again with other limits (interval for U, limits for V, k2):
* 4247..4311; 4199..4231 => 1.25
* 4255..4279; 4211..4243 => 0.26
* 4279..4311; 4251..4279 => 1.03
